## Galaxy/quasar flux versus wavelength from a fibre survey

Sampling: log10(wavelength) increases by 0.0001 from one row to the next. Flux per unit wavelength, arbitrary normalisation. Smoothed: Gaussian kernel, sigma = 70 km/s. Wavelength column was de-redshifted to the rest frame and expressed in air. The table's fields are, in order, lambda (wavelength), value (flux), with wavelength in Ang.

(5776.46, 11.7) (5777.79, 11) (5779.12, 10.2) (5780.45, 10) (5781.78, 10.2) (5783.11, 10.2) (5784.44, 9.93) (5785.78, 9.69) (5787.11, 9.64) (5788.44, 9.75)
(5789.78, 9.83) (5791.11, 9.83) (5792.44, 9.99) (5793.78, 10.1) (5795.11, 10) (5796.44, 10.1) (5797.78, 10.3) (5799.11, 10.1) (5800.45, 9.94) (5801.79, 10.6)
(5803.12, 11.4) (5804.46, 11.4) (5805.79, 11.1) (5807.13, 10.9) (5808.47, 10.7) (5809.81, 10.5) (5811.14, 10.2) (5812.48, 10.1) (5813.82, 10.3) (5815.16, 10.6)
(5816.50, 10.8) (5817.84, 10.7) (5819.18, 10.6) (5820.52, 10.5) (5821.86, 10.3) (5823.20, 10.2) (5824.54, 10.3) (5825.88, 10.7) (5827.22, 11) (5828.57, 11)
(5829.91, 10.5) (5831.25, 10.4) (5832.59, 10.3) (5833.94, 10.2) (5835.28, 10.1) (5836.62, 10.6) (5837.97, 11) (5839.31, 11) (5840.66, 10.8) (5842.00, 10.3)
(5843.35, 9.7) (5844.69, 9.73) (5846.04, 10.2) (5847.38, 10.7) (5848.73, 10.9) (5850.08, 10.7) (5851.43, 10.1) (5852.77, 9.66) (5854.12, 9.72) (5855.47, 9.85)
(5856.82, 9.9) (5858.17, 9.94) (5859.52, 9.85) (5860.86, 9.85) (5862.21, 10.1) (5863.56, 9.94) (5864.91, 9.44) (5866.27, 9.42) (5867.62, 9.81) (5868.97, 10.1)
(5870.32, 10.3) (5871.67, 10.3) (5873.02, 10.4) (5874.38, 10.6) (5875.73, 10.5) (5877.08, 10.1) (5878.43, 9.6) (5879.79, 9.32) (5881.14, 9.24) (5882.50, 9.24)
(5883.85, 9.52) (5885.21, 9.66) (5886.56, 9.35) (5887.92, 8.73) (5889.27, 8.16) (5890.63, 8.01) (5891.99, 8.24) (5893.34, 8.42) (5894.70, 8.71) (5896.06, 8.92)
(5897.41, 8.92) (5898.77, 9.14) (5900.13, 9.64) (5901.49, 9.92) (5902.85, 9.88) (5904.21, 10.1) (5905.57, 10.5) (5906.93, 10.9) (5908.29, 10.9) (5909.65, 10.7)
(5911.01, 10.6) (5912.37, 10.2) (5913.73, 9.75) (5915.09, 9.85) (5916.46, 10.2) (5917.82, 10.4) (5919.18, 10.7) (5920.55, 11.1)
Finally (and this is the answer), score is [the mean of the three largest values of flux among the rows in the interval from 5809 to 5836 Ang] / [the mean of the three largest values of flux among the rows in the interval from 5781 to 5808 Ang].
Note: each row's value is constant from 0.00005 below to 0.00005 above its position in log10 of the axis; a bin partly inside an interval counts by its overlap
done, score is 0.97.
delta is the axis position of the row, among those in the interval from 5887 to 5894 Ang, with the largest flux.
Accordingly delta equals 5887.92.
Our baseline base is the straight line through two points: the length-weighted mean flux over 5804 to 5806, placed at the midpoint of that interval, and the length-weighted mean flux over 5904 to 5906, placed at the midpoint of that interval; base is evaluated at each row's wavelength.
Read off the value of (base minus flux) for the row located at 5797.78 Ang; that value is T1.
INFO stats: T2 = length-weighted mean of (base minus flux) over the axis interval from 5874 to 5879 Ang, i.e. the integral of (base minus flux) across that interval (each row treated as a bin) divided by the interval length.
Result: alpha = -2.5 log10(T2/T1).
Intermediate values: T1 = 1.08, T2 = 0.41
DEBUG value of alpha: 1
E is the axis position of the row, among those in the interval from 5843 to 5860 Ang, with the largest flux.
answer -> 5848.73 Ang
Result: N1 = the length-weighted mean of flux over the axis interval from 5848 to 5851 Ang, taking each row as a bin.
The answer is 10.7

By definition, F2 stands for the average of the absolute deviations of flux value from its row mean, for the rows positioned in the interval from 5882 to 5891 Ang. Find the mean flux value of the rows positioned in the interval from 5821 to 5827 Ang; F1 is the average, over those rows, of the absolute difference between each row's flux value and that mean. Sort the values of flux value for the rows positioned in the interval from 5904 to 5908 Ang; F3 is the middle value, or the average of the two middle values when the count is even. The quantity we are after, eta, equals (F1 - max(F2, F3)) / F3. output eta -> -0.985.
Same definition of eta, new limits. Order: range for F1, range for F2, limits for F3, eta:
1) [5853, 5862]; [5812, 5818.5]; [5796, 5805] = -0.996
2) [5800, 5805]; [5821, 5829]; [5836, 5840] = -0.949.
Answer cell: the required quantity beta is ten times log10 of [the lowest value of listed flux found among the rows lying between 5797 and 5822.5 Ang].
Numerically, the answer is 10.0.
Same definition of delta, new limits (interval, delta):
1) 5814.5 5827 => 5816.50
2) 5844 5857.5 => 5848.73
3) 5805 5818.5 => 5805.79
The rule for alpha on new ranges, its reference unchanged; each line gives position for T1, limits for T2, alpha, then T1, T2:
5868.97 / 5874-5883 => 0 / 0.58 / 0.80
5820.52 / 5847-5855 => 0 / 0.65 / 0.58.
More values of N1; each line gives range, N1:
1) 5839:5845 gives 10.3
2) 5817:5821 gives 10.6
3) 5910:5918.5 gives 10.2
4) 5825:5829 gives 10.8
